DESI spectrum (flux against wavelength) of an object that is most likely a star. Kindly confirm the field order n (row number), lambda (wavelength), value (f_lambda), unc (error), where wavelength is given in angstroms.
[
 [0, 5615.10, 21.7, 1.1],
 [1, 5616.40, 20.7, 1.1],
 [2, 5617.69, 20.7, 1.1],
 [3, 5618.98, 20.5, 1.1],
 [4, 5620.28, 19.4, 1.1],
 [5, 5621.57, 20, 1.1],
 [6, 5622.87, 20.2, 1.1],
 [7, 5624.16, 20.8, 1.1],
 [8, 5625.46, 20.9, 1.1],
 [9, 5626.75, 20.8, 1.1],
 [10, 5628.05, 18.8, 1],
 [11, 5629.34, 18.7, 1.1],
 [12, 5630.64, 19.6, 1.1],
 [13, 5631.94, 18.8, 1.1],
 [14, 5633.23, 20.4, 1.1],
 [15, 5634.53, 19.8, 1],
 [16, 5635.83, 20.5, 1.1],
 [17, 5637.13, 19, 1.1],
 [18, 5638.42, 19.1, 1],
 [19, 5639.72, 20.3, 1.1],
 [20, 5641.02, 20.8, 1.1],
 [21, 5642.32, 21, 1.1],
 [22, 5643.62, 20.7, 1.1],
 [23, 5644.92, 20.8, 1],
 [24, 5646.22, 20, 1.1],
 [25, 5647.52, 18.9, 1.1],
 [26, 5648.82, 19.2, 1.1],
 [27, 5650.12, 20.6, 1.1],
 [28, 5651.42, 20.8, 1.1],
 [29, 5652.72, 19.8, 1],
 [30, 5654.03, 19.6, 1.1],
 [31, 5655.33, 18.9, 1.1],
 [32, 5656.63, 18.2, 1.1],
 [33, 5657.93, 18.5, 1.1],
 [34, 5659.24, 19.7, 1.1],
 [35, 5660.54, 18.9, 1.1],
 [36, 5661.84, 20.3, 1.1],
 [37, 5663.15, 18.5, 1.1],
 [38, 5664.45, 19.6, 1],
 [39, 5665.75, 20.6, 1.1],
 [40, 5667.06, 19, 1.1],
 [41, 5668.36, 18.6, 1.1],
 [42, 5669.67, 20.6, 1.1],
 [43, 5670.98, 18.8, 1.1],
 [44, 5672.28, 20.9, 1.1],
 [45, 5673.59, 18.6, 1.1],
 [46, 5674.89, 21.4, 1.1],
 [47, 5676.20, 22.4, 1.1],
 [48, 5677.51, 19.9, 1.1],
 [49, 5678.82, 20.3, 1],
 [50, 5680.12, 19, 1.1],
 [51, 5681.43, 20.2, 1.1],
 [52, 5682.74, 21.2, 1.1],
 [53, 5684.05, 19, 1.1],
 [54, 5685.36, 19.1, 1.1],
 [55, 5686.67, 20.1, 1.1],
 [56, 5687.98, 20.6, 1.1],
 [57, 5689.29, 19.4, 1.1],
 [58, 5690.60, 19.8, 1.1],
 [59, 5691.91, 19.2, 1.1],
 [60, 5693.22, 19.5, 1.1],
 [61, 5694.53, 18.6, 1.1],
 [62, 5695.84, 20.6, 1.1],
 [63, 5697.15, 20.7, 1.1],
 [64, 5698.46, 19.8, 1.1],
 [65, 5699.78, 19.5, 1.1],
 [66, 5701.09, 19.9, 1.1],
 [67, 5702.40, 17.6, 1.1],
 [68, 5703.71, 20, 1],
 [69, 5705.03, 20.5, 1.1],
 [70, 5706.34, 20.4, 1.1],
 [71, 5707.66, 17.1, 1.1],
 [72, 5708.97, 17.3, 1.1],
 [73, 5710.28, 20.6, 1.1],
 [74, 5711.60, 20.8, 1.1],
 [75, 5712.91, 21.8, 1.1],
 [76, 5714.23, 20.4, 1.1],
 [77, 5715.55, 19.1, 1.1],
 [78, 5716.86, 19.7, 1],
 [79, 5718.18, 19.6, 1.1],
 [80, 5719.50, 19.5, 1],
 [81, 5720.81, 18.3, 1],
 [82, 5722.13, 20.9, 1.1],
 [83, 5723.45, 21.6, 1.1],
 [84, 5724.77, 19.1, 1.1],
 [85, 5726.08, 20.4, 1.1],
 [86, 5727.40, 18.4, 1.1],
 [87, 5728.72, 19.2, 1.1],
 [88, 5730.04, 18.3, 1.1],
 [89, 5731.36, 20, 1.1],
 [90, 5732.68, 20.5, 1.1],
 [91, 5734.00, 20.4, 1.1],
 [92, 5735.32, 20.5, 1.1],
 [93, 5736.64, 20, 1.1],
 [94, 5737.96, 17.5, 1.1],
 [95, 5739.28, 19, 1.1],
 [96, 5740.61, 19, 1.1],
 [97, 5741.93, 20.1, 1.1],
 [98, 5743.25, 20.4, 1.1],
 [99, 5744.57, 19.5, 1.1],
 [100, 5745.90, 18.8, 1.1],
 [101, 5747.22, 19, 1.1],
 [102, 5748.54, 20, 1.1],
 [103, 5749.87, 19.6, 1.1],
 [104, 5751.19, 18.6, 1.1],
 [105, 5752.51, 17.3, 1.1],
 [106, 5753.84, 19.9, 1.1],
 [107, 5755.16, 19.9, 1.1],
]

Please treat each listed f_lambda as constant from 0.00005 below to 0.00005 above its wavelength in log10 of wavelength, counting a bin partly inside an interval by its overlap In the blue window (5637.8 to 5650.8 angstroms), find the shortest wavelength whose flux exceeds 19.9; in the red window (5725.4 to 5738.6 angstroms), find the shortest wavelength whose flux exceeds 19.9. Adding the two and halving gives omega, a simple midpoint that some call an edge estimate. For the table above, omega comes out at 5682.9 angstroms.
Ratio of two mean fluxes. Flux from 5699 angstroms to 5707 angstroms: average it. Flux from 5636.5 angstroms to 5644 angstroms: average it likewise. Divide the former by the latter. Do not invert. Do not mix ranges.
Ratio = 0.98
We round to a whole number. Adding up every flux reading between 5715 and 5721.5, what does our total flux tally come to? 96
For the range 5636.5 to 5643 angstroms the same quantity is 100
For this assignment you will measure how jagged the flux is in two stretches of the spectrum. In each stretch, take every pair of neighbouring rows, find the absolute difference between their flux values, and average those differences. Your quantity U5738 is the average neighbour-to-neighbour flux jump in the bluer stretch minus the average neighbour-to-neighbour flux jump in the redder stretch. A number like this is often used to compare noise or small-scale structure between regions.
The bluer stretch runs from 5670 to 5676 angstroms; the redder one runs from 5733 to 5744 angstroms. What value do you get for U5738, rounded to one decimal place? 1.5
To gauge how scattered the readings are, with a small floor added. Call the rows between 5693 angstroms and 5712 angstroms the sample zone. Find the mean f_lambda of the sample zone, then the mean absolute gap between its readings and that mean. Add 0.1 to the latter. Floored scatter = 1.11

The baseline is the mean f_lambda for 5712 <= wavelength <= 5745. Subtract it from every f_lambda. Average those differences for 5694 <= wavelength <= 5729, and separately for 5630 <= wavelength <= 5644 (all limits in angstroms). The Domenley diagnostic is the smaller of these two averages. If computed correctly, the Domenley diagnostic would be -0.05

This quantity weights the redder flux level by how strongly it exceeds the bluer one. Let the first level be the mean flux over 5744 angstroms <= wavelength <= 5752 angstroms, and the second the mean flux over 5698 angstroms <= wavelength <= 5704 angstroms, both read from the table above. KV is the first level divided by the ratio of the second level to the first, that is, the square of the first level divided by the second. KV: 19.1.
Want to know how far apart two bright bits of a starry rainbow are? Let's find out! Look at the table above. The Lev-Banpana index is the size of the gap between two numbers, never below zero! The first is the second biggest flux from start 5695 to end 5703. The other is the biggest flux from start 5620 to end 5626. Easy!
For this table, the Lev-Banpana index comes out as 0.30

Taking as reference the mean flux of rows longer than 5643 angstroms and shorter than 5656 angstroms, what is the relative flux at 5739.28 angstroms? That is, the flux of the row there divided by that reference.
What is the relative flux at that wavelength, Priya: 0.95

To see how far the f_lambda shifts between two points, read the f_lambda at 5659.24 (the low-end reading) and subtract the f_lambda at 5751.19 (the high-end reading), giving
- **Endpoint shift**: 1.1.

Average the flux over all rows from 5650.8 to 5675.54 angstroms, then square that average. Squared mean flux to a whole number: 382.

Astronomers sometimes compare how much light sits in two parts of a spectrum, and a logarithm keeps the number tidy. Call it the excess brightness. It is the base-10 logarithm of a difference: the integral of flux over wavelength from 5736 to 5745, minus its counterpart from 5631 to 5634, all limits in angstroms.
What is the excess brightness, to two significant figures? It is 2.1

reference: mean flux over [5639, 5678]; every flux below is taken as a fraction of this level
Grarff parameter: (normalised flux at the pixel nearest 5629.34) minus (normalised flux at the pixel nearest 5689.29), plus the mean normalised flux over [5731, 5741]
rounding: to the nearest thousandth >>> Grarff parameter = 0.952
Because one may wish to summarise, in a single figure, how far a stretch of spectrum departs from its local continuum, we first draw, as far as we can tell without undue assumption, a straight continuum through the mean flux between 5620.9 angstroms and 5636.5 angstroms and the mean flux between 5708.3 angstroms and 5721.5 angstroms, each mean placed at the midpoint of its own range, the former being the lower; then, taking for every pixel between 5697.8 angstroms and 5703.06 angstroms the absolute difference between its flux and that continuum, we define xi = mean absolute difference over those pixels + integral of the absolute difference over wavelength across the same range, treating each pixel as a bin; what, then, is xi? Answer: 4.1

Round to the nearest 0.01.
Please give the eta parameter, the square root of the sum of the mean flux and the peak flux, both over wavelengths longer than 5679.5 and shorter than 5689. 6.41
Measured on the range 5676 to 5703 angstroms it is 6.50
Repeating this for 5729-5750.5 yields 6.33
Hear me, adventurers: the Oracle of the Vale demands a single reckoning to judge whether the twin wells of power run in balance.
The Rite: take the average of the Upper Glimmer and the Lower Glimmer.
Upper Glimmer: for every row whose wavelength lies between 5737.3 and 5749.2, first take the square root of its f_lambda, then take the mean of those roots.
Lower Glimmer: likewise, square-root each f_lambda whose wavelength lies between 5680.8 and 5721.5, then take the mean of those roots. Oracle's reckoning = 4.41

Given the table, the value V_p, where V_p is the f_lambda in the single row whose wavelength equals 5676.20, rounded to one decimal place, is 22.4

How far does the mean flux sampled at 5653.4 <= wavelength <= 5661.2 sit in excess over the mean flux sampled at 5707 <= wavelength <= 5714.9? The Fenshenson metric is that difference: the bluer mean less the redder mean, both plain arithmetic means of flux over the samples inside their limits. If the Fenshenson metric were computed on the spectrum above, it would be -0.7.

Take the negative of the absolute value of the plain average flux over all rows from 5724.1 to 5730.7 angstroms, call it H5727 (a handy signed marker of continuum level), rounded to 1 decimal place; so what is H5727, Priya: -19.1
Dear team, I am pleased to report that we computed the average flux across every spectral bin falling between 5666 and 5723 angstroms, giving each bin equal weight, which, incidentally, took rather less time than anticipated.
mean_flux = 19.8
